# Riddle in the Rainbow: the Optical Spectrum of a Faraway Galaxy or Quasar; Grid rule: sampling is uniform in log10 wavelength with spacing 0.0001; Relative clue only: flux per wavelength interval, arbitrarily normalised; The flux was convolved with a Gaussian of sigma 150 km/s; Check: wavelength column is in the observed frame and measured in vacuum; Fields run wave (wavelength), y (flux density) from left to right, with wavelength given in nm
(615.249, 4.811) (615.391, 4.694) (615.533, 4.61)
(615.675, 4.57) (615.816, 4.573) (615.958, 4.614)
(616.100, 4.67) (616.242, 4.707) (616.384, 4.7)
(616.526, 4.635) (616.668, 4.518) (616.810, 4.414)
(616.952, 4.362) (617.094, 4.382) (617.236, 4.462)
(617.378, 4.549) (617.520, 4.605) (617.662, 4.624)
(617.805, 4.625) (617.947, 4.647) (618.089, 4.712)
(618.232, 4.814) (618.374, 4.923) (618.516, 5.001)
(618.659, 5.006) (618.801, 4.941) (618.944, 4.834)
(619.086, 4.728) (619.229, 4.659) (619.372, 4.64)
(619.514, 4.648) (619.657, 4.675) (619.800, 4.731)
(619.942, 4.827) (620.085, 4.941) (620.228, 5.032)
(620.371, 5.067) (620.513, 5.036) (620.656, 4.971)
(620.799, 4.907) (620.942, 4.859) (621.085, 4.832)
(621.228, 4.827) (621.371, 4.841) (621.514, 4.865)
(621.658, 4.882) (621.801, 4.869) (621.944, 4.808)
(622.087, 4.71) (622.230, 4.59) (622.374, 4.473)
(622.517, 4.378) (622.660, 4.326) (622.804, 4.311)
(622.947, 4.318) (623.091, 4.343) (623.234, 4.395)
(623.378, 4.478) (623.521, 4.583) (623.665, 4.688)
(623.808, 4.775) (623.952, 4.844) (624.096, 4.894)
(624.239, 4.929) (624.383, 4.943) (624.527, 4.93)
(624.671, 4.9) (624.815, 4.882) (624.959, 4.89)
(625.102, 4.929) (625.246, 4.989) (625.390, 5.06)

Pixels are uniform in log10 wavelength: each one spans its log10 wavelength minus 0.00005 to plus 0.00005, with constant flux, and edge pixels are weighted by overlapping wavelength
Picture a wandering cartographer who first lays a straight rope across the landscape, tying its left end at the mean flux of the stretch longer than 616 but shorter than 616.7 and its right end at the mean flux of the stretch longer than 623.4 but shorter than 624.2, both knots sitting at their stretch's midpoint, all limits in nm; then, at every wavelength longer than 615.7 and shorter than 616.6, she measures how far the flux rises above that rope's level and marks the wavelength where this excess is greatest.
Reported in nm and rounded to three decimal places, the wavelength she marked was 616.242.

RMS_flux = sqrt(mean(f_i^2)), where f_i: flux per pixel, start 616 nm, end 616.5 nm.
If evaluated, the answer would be 4.69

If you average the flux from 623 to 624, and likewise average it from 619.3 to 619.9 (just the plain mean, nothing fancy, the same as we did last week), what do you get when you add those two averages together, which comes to 9.26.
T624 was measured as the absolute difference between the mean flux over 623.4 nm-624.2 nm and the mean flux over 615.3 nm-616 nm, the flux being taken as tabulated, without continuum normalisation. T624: 0.14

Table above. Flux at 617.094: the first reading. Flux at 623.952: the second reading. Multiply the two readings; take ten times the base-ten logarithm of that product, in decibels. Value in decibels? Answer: 13.27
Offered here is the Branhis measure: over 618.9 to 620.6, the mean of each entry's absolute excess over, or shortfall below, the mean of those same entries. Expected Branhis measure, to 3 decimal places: 0.138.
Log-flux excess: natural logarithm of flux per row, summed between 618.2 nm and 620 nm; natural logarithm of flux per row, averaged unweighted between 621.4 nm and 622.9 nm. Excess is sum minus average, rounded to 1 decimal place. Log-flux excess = 18.9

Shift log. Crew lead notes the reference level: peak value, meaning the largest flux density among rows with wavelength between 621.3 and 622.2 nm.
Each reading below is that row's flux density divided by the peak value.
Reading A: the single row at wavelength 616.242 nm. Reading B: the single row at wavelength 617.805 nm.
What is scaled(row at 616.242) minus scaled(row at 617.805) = 0.02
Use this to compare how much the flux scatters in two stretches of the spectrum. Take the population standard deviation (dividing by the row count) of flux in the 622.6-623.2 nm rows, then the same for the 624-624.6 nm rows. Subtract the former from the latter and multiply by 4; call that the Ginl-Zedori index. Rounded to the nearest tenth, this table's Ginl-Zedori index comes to 0.0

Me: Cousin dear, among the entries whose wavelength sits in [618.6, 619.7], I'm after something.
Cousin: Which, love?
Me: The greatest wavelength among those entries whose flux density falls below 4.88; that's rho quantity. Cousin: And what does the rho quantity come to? 619.657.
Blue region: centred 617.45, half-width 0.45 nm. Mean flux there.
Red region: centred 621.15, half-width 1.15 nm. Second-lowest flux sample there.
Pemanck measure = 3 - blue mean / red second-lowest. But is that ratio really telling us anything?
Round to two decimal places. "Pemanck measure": 2.04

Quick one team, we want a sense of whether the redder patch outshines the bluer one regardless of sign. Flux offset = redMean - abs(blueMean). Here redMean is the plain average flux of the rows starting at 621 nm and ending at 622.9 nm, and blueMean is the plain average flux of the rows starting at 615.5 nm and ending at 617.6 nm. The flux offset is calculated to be 0.11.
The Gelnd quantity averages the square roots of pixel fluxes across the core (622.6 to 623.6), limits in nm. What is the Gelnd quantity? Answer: 2.10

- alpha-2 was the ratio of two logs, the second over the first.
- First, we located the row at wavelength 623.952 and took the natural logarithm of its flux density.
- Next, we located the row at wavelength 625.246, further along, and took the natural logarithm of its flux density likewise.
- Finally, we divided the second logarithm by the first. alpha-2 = 1.02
